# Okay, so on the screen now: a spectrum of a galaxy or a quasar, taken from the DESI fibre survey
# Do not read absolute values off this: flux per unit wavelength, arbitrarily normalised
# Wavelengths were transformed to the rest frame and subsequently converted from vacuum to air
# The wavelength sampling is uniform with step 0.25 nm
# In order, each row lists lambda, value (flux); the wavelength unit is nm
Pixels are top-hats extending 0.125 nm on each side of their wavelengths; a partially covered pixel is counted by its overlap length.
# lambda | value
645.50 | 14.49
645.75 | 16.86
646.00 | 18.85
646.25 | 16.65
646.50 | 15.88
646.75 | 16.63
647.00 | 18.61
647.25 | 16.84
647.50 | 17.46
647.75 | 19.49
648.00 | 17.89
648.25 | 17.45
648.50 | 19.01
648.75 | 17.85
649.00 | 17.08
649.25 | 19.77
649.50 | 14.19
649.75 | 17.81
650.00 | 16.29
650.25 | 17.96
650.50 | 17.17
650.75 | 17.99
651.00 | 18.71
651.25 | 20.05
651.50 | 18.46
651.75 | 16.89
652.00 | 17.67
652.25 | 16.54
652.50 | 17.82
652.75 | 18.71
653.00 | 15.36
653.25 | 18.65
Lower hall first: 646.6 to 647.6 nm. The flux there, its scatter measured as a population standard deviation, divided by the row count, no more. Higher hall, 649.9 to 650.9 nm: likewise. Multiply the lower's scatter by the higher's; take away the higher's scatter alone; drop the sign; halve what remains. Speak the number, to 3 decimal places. 0.080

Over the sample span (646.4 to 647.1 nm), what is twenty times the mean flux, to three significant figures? 341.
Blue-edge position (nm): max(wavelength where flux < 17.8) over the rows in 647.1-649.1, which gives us 649.00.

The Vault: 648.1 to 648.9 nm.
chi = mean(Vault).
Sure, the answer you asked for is 18.1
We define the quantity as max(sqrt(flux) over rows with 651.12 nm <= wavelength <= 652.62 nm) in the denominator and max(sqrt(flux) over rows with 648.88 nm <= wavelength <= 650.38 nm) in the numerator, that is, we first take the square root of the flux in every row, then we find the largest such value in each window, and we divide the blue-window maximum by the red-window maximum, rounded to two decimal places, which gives 0.99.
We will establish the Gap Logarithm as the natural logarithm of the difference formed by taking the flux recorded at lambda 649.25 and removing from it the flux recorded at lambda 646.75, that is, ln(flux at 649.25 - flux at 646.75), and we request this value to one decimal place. 1.1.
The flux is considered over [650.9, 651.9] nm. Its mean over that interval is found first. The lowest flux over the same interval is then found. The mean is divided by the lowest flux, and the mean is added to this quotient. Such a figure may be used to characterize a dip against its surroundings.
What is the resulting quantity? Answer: 19.6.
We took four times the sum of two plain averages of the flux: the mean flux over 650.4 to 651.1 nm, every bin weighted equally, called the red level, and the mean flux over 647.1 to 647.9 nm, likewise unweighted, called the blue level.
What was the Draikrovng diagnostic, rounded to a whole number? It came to 144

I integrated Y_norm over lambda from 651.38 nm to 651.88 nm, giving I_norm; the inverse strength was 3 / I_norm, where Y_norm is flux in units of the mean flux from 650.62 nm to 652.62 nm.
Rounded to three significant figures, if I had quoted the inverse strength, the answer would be 6.12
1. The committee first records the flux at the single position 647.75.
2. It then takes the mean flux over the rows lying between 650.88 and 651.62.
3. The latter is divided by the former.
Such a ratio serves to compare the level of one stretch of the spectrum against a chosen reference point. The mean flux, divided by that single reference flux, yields 0.98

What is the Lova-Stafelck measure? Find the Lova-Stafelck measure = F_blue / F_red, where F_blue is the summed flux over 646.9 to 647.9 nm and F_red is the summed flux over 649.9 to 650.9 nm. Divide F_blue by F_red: 1.043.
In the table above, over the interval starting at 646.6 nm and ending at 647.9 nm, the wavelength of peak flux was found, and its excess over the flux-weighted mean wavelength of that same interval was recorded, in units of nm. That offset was 0.49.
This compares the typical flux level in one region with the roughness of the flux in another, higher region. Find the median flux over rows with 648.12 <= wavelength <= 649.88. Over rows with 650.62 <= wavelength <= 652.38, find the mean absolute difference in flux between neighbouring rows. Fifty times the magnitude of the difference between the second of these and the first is 831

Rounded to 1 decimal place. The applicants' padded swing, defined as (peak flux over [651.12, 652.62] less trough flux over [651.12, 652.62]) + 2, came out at 5.5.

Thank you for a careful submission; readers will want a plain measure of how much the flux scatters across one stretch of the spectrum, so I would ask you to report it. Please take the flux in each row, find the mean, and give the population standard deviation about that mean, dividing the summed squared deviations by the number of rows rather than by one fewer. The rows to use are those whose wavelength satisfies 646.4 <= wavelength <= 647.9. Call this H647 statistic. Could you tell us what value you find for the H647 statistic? 1.23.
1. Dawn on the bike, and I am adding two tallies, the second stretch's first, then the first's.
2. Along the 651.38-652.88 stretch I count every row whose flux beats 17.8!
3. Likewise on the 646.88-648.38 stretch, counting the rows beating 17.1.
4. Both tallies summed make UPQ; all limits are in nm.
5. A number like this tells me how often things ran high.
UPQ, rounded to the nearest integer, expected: 8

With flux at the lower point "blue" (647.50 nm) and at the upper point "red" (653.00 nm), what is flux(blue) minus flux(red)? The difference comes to 2.1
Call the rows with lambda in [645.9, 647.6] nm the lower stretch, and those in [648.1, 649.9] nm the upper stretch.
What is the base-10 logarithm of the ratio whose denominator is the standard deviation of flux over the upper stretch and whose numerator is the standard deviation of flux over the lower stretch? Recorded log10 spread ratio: -0.21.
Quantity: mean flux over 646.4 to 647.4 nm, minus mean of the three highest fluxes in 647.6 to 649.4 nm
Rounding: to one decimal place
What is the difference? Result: -2.4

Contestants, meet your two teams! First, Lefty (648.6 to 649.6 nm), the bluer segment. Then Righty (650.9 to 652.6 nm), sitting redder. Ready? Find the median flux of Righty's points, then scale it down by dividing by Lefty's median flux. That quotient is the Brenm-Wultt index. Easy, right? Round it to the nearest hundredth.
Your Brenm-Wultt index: 1.02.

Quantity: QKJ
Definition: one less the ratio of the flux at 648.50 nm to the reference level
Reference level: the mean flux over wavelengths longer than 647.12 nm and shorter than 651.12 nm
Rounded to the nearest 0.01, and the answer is -0.07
